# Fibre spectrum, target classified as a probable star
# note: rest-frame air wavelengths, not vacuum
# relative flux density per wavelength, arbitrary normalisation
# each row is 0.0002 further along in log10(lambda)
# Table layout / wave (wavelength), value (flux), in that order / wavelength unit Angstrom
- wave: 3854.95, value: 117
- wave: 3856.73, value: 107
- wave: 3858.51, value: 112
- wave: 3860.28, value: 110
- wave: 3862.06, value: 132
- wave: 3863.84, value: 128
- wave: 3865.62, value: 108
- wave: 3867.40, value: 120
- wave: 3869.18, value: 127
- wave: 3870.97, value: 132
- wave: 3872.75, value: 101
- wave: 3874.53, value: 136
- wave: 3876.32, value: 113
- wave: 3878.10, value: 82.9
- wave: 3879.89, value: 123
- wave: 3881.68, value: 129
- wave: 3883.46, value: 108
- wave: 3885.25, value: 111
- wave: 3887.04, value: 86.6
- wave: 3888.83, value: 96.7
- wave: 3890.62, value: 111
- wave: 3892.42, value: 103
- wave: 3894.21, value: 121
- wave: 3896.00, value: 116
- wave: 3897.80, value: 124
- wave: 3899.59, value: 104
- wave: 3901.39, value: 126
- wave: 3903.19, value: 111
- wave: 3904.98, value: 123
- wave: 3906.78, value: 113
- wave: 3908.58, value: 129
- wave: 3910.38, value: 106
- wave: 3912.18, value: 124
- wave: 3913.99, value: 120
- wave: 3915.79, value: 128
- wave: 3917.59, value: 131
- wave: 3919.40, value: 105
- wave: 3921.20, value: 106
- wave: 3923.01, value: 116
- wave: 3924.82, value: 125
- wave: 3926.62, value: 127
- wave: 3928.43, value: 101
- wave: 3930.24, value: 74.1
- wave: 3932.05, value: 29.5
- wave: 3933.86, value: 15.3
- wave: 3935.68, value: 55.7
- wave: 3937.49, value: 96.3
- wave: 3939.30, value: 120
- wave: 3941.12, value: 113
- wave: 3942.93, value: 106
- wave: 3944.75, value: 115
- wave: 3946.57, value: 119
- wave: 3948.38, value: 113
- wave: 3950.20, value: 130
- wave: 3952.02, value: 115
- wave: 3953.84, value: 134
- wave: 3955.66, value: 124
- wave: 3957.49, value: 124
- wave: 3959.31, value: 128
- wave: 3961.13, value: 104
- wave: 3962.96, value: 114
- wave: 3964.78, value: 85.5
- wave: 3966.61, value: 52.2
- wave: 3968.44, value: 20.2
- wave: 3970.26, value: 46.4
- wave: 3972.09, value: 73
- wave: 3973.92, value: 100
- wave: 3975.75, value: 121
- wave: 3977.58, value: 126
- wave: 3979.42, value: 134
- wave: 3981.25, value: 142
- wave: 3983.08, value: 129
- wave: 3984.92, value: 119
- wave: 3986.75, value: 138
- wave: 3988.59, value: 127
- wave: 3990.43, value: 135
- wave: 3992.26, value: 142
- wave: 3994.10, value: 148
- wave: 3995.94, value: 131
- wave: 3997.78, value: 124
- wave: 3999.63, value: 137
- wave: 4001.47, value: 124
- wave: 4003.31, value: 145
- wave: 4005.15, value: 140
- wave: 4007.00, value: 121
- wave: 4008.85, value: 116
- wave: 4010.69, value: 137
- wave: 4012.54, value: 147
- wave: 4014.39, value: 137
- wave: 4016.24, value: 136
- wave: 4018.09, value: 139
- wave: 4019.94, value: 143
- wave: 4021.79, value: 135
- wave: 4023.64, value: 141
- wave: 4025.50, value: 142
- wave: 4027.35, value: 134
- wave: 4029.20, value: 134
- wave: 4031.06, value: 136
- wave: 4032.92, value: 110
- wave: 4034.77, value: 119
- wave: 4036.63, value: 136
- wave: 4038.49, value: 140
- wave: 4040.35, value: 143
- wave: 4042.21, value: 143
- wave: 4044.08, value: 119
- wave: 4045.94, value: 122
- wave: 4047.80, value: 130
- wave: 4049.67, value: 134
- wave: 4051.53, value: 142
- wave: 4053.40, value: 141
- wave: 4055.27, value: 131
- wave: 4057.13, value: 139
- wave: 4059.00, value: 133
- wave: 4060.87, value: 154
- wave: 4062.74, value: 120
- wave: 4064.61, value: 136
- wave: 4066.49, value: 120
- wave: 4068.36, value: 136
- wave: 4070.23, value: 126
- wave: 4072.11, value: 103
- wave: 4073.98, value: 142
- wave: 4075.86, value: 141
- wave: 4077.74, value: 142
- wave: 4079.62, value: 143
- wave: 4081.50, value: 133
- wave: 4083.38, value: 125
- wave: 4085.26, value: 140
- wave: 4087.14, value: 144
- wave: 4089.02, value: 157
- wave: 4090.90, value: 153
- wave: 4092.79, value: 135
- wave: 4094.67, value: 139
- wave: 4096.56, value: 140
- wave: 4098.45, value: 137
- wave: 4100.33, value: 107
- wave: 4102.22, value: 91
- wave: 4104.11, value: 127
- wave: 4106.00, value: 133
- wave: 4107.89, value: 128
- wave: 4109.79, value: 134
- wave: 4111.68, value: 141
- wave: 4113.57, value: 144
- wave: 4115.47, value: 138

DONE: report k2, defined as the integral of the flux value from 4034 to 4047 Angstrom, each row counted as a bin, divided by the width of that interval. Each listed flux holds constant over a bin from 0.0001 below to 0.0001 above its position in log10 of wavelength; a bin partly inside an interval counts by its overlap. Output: 132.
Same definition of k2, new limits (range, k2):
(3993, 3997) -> 139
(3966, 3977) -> 71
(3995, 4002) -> 129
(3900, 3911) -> 118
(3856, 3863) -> 116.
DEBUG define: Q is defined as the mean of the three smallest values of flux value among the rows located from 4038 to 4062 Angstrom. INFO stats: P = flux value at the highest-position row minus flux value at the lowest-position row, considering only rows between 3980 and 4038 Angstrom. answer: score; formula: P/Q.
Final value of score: -0.05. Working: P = -6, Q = 124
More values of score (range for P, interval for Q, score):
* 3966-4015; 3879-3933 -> 1.34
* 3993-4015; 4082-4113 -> -0.10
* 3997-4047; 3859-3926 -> -0.02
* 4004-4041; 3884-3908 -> 0.03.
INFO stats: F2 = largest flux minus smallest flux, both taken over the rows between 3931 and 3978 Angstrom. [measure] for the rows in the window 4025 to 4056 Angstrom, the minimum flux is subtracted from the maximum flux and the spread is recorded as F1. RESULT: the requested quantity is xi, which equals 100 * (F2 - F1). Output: 8570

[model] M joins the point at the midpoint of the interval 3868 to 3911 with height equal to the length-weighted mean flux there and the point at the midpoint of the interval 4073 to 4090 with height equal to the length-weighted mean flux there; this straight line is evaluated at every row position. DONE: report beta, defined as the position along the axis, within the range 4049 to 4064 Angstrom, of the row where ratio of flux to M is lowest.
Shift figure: 4062.74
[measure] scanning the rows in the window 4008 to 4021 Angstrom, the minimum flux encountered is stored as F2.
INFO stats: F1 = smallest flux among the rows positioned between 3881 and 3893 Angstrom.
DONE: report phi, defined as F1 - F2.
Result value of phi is -29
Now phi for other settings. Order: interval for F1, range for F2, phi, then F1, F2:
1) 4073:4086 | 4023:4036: 15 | 125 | 110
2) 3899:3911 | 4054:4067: -16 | 104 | 120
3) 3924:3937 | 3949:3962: -89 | 15.3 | 104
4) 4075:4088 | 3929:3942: 110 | 125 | 15.3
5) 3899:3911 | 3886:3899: 17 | 104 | 86.6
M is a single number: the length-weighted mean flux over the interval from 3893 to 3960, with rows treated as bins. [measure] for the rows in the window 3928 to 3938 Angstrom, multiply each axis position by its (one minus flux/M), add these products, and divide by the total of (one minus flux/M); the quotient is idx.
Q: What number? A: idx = 3933.3 Angstrom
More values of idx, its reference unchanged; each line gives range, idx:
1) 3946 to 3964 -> 3953.9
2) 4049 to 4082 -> 4065.2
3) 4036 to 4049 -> 4041.3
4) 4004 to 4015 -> 4010.3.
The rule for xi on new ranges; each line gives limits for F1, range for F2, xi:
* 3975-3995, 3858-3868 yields -500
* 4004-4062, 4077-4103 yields 2200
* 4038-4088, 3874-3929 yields 210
